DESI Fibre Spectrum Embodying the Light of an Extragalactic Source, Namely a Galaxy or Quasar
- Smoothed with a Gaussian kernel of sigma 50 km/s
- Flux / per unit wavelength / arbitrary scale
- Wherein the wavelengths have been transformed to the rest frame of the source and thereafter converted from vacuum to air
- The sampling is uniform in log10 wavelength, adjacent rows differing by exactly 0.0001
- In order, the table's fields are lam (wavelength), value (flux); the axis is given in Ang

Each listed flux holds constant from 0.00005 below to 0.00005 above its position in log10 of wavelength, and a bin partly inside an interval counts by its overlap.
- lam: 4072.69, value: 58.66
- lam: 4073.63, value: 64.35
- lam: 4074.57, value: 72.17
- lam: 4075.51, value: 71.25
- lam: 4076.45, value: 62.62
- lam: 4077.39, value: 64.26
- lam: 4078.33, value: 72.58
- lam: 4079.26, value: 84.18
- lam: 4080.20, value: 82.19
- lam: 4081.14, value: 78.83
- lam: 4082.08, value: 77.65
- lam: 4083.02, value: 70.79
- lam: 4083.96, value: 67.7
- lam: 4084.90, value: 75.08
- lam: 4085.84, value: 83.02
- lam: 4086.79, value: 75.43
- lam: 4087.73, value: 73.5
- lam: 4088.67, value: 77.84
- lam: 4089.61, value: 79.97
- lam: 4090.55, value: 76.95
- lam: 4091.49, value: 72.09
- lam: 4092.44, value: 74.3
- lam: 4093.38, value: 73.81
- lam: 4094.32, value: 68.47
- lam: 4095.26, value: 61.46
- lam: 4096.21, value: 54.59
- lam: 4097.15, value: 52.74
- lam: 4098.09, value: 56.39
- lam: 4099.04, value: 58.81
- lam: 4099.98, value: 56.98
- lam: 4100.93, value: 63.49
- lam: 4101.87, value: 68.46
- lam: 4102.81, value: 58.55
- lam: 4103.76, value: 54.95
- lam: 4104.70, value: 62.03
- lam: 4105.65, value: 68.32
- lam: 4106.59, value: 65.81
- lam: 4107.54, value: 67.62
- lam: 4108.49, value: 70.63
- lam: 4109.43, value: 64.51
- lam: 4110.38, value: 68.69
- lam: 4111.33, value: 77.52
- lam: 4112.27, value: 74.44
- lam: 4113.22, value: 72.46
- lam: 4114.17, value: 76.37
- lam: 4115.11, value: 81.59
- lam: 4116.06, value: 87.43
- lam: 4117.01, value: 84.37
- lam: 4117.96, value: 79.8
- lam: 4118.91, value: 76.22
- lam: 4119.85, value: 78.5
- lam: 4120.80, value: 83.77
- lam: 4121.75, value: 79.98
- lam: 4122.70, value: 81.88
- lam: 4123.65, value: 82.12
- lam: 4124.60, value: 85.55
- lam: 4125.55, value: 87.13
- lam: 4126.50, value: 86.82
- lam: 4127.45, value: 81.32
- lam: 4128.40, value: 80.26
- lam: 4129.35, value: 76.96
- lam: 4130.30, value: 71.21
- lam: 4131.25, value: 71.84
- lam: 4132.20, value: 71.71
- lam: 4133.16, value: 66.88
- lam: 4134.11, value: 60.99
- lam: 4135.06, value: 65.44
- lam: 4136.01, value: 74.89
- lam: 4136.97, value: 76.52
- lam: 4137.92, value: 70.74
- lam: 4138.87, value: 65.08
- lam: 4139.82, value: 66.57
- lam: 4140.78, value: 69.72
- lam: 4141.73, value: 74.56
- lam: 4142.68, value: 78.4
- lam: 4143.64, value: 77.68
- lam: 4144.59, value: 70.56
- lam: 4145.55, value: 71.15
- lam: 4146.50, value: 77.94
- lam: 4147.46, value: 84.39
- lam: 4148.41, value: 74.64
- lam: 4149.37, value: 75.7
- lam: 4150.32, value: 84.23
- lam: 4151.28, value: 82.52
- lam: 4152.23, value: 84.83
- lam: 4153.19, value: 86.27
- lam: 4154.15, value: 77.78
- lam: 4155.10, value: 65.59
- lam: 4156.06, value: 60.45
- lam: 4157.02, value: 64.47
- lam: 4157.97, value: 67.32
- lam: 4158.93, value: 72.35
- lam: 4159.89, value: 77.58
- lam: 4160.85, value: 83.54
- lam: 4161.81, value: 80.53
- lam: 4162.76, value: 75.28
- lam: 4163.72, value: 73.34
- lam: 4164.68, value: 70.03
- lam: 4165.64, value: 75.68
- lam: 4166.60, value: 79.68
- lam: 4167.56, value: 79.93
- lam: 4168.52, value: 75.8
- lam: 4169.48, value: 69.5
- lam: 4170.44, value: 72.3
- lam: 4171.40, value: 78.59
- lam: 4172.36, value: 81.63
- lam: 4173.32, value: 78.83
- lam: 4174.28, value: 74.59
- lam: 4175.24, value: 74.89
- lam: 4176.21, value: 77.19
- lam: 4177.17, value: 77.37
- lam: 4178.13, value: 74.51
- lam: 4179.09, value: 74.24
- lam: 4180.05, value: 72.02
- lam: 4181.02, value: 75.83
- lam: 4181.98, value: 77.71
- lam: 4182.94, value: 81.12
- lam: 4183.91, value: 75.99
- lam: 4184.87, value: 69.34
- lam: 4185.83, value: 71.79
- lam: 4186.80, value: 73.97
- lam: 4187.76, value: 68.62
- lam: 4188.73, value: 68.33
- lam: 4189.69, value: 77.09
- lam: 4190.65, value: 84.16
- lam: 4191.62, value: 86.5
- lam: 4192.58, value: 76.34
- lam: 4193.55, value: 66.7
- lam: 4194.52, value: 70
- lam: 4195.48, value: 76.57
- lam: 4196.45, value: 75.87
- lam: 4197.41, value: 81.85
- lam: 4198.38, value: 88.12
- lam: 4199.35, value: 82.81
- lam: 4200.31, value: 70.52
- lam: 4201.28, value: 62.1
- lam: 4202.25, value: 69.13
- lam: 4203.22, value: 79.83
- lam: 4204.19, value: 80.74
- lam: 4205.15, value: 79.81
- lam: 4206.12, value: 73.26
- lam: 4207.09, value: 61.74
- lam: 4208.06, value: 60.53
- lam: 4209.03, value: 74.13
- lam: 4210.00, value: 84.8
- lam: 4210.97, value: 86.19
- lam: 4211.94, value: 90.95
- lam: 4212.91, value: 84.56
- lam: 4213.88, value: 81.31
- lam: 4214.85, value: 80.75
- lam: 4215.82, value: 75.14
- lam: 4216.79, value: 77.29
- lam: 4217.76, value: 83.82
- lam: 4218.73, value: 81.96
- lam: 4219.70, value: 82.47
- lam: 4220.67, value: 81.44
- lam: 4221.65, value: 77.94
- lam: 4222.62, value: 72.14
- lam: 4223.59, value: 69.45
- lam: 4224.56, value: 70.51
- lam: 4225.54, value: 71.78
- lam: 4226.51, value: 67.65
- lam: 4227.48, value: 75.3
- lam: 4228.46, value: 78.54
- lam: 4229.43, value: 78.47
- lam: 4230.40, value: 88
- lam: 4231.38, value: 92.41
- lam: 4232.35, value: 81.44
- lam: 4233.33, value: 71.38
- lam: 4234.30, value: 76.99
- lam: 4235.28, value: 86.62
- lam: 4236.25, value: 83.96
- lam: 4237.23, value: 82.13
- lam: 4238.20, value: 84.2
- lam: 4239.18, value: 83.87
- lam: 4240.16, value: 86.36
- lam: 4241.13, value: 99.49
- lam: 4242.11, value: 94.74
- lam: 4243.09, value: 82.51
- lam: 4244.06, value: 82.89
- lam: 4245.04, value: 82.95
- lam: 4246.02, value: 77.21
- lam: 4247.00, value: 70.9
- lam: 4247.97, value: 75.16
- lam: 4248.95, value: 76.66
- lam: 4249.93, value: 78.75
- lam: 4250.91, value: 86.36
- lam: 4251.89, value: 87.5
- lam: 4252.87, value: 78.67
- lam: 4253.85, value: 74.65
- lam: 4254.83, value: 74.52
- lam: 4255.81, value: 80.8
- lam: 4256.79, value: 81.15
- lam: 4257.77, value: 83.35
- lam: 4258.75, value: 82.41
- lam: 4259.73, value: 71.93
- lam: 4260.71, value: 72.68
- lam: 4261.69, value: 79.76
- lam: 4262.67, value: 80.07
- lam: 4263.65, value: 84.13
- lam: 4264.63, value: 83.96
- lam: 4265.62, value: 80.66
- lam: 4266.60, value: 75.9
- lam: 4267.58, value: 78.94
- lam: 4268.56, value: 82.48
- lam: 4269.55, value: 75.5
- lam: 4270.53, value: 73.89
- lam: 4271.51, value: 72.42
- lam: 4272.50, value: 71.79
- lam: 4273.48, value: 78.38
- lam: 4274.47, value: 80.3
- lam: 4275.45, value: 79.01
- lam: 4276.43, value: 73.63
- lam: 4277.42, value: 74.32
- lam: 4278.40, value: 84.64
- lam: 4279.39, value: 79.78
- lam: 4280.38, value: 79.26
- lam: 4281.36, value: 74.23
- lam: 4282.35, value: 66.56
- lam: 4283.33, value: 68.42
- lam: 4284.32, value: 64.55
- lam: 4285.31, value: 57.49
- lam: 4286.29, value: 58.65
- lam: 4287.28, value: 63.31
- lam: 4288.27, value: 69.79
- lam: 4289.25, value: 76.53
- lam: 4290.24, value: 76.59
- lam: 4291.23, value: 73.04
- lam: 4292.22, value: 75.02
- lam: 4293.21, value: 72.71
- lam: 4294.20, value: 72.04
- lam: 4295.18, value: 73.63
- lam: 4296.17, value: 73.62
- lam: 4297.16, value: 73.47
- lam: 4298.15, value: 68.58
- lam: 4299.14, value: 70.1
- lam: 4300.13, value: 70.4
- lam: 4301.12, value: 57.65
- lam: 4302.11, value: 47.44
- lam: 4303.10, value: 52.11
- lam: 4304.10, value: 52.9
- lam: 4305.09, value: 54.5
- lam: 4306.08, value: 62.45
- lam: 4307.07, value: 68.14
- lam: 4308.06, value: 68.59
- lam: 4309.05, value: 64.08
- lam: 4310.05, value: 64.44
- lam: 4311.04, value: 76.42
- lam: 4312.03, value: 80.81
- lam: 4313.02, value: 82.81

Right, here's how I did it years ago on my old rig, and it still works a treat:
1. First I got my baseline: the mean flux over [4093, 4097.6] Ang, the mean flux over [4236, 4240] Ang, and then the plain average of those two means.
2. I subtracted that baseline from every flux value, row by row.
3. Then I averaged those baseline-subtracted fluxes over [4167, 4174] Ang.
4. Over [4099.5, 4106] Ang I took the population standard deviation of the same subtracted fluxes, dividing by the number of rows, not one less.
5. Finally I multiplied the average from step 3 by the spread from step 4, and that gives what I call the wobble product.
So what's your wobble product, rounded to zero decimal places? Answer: 19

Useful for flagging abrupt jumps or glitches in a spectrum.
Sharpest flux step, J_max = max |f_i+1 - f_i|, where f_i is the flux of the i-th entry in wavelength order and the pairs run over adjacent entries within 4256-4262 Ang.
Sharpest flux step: 10.5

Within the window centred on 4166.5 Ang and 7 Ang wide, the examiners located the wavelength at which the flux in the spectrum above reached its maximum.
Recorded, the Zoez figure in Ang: 4167.56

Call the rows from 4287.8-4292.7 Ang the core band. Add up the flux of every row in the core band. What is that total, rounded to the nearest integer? 371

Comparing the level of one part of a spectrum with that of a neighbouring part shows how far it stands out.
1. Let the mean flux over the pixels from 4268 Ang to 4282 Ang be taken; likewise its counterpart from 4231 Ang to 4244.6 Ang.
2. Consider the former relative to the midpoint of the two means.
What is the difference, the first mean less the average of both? -3.9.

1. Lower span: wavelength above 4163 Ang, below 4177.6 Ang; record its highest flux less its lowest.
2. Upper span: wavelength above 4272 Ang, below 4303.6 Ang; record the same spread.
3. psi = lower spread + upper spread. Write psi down 49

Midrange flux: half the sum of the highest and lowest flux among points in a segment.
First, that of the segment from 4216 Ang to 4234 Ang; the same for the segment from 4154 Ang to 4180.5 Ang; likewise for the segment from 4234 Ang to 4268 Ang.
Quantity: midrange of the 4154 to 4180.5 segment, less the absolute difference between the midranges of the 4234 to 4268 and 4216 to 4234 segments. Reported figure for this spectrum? 66.8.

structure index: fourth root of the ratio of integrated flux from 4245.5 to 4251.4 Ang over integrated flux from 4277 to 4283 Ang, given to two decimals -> 1.00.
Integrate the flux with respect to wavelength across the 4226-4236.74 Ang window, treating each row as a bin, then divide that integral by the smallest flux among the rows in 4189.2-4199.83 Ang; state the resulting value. 12.9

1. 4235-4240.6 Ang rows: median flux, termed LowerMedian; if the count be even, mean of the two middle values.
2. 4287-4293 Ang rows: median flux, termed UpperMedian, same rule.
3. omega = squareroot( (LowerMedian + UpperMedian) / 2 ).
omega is 8.89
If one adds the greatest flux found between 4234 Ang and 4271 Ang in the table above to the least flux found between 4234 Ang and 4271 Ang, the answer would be 170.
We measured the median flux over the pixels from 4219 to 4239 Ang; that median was 78.5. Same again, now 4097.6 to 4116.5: 68.0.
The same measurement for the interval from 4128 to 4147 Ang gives 71.5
